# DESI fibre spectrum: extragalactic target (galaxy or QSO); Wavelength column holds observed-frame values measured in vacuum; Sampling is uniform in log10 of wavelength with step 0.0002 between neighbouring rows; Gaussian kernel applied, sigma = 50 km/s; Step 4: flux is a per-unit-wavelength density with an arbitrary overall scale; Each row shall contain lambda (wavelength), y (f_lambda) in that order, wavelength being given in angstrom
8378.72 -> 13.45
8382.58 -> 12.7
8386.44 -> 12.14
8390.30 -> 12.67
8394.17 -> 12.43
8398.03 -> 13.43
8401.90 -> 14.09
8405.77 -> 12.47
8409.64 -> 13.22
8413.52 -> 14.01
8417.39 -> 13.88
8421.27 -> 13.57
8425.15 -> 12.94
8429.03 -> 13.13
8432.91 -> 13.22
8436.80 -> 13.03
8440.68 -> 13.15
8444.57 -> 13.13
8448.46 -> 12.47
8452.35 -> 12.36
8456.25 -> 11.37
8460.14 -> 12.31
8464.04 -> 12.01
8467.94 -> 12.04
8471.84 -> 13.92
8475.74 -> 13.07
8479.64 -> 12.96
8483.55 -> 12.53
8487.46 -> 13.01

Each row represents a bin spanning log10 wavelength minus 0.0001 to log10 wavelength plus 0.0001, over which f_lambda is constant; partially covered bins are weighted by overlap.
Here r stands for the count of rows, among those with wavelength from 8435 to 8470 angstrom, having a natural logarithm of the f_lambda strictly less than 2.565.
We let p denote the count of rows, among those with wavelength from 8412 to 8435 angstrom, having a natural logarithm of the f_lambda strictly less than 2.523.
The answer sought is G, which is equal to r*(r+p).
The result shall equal 36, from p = 0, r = 6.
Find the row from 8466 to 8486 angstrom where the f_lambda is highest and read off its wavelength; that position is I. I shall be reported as 8471.84 angstrom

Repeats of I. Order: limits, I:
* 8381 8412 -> 8401.90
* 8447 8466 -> 8448.46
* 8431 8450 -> 8432.91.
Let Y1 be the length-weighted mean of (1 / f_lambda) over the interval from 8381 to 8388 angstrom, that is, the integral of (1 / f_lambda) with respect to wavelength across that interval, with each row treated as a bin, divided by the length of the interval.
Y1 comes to 0.081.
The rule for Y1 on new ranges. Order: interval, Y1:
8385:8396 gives 0.080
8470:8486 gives 0.076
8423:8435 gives 0.076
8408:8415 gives 0.073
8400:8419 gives 0.074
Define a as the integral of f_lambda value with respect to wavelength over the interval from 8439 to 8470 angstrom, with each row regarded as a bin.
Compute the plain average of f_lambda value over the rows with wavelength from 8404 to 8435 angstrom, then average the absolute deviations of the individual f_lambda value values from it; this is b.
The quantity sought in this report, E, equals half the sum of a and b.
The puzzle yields 192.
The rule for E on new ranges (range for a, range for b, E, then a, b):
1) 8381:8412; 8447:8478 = 200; 400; 0.53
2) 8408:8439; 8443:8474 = 208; 415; 0.54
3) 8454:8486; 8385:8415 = 201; 401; 0.63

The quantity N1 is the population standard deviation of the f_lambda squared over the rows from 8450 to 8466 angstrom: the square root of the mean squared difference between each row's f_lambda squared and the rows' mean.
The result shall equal 9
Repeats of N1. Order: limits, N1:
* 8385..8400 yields 12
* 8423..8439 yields 3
